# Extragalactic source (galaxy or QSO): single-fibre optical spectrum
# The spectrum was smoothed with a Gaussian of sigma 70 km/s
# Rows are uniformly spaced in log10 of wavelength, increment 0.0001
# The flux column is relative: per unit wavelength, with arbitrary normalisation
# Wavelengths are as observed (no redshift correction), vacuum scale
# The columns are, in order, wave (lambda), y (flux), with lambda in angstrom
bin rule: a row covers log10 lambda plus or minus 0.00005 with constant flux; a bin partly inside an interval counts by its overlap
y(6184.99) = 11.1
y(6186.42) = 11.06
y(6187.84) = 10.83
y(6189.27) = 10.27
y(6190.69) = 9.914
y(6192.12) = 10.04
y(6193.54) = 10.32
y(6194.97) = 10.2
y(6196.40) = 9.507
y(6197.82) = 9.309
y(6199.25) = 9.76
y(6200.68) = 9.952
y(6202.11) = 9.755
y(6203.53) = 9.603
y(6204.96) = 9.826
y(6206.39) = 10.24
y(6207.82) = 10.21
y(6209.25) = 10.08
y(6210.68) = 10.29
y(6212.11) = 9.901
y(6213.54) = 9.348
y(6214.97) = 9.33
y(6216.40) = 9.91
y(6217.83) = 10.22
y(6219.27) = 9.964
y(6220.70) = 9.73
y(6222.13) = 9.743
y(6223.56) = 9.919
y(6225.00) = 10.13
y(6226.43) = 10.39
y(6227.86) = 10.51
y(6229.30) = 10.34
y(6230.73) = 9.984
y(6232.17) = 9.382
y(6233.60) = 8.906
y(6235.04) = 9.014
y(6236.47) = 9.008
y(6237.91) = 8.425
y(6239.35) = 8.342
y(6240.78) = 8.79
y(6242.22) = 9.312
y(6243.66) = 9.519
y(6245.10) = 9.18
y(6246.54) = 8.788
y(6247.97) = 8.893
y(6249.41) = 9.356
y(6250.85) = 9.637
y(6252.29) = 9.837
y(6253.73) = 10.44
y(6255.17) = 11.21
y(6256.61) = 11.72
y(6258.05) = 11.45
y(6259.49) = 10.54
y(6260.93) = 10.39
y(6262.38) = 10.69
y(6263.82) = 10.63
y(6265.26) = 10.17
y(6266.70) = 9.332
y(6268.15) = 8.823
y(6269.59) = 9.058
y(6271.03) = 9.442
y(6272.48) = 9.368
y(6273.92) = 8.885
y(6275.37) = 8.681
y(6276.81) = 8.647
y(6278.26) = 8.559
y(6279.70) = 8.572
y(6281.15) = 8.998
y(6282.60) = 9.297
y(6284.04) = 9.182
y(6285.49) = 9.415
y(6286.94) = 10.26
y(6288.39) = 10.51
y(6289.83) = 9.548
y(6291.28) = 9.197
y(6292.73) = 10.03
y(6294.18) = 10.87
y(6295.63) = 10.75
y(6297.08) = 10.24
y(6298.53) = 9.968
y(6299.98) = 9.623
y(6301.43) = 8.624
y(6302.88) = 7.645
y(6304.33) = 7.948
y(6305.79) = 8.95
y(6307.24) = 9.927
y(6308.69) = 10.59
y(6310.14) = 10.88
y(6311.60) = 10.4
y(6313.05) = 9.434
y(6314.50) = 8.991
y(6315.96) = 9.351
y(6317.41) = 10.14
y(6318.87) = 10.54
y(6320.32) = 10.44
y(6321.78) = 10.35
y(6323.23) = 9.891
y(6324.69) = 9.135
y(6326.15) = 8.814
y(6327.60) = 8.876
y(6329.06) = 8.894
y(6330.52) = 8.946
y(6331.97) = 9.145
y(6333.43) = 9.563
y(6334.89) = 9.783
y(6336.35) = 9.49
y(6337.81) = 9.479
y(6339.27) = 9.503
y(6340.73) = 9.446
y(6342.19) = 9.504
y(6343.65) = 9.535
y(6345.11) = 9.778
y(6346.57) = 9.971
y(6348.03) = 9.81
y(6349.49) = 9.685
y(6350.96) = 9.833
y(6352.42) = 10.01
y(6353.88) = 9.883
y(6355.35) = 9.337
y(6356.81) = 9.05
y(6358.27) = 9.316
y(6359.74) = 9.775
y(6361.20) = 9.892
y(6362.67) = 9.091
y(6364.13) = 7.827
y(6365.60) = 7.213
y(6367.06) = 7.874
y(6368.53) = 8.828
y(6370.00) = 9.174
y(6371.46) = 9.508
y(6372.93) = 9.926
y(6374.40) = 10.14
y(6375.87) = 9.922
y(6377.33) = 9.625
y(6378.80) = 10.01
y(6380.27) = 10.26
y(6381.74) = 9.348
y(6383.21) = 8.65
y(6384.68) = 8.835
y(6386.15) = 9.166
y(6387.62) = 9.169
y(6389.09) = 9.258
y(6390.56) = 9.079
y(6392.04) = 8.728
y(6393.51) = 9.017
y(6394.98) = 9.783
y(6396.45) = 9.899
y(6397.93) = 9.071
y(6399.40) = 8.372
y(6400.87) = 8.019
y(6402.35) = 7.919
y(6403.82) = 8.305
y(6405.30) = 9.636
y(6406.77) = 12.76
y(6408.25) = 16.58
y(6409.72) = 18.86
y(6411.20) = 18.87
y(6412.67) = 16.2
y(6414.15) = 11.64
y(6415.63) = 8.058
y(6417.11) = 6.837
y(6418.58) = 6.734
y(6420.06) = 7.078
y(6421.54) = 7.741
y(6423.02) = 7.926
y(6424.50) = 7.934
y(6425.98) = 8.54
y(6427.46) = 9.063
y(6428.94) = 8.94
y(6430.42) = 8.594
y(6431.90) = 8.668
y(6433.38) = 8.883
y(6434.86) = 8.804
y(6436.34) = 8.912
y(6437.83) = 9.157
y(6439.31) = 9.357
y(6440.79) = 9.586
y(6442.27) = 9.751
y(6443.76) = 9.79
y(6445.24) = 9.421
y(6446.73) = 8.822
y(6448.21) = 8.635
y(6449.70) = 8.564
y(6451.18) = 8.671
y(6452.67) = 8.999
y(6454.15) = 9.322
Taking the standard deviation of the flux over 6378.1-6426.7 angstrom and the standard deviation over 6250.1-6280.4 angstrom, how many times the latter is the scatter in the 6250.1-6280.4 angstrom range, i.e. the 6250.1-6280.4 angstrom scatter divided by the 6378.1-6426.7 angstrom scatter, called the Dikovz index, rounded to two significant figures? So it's 0.31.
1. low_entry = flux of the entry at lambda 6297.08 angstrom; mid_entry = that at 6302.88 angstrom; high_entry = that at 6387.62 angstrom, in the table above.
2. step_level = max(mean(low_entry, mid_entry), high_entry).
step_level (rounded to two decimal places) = 9.17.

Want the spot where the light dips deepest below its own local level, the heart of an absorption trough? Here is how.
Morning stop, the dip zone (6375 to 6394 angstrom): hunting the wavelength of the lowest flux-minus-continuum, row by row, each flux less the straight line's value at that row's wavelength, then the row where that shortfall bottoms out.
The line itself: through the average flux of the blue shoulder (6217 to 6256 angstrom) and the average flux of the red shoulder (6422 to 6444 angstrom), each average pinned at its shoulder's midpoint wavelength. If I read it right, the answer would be 6383.21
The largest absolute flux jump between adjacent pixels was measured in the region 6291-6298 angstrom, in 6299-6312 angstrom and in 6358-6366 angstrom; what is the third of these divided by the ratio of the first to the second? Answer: 1.5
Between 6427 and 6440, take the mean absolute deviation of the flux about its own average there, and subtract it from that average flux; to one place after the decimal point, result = 8.8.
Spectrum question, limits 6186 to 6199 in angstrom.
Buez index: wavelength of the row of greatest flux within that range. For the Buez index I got 6186.42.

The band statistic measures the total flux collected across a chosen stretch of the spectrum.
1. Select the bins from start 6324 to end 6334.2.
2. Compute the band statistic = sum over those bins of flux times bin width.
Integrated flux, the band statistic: 92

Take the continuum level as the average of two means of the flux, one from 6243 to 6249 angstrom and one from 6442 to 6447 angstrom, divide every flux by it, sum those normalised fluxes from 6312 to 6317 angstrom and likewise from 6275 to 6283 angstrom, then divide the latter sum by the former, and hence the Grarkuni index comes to 1.9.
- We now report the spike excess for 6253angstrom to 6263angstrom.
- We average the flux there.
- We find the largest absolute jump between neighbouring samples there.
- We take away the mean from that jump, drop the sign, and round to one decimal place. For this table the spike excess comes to 10.0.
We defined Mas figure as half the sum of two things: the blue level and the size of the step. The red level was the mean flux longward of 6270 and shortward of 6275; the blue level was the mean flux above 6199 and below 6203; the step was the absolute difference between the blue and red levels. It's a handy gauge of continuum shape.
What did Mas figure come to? 5.2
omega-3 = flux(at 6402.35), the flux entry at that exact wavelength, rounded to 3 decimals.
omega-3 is 7.919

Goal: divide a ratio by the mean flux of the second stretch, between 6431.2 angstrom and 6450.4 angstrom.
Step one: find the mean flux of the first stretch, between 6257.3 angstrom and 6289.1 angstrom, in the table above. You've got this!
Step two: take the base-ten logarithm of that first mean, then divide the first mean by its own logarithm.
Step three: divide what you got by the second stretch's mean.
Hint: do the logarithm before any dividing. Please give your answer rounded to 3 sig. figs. 1.07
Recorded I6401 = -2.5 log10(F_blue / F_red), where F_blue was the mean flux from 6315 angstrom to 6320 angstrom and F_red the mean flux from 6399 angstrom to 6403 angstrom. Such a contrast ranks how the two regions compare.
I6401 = -0.23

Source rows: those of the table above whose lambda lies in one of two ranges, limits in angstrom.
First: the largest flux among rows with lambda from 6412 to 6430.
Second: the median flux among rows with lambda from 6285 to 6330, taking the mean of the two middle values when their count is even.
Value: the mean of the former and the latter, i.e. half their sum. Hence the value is 13.0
